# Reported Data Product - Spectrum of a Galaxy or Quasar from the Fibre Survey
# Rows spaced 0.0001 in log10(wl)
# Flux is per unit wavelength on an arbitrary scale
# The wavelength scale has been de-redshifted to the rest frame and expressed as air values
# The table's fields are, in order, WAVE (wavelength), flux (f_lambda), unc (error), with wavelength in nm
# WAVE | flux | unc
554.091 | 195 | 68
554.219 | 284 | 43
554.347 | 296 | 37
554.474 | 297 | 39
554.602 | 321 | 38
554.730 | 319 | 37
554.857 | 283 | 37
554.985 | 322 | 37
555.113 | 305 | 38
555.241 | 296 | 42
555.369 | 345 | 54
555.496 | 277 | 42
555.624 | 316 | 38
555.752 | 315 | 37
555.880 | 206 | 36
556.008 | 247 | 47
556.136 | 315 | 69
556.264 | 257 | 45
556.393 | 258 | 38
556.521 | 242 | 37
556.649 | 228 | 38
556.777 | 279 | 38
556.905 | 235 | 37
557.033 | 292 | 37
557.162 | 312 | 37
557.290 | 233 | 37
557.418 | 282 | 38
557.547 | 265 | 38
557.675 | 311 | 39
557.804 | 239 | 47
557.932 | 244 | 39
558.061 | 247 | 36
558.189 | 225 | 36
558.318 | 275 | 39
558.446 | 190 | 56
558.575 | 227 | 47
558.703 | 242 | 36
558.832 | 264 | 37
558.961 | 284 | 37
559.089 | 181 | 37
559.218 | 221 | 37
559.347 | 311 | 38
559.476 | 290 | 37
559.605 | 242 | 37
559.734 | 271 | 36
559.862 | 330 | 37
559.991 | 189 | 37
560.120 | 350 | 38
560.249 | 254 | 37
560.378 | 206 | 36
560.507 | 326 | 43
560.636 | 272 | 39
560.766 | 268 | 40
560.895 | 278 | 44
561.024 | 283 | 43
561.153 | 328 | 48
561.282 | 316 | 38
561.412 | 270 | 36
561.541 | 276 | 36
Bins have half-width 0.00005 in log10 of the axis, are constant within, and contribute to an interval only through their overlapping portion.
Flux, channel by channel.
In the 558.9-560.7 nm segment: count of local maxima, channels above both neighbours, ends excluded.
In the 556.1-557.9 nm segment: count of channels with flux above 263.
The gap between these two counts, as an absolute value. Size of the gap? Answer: 3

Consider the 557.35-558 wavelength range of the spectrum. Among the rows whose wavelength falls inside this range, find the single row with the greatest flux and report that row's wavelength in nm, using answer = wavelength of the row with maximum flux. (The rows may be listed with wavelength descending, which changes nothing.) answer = 557.675 nm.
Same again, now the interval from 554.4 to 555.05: 554.985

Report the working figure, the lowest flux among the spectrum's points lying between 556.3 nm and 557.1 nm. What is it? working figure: 228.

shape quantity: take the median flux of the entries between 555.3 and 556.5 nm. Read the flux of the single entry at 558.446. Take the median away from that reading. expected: -87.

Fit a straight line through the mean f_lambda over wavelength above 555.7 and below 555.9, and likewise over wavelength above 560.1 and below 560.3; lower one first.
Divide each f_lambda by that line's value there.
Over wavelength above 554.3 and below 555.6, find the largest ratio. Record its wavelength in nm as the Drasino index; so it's 555.369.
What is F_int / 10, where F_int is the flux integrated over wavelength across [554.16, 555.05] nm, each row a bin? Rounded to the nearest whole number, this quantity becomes 27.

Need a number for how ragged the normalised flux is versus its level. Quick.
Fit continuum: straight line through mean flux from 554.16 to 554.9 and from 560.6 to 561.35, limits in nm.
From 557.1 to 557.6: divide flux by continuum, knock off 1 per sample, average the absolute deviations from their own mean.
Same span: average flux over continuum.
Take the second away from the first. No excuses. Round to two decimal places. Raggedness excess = -0.84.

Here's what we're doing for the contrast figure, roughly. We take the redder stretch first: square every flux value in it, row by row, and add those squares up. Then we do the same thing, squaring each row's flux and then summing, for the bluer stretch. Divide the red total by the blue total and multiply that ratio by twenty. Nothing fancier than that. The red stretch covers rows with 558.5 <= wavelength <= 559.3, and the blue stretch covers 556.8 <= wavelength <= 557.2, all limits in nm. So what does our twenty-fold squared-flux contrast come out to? 29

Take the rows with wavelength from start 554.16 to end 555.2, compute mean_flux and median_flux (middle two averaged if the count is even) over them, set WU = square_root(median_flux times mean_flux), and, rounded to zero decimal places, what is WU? 302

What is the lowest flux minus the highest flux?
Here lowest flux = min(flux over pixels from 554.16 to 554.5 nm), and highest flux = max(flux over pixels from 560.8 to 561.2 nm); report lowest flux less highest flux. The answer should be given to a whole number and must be -44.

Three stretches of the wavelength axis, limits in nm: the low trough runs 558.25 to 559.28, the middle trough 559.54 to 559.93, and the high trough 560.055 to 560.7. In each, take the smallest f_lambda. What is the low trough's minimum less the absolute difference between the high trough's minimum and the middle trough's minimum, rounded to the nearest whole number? 145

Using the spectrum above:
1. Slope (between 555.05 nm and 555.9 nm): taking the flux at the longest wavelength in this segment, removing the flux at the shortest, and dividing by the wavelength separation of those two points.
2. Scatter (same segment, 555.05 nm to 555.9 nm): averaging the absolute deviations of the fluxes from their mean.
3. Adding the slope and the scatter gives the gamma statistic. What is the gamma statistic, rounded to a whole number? -99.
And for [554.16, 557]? 11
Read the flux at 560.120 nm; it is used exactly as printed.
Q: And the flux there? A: 350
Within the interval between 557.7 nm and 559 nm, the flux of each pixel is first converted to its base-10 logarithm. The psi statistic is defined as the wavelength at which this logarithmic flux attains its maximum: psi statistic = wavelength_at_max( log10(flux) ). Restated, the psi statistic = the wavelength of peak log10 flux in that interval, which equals 558.961 nm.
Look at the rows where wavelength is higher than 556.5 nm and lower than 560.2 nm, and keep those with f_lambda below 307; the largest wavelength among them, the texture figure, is 559.991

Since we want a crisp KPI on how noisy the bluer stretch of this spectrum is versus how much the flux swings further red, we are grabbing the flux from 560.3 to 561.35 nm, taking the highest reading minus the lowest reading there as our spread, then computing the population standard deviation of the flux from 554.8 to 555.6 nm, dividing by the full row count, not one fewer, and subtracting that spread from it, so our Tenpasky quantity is -99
